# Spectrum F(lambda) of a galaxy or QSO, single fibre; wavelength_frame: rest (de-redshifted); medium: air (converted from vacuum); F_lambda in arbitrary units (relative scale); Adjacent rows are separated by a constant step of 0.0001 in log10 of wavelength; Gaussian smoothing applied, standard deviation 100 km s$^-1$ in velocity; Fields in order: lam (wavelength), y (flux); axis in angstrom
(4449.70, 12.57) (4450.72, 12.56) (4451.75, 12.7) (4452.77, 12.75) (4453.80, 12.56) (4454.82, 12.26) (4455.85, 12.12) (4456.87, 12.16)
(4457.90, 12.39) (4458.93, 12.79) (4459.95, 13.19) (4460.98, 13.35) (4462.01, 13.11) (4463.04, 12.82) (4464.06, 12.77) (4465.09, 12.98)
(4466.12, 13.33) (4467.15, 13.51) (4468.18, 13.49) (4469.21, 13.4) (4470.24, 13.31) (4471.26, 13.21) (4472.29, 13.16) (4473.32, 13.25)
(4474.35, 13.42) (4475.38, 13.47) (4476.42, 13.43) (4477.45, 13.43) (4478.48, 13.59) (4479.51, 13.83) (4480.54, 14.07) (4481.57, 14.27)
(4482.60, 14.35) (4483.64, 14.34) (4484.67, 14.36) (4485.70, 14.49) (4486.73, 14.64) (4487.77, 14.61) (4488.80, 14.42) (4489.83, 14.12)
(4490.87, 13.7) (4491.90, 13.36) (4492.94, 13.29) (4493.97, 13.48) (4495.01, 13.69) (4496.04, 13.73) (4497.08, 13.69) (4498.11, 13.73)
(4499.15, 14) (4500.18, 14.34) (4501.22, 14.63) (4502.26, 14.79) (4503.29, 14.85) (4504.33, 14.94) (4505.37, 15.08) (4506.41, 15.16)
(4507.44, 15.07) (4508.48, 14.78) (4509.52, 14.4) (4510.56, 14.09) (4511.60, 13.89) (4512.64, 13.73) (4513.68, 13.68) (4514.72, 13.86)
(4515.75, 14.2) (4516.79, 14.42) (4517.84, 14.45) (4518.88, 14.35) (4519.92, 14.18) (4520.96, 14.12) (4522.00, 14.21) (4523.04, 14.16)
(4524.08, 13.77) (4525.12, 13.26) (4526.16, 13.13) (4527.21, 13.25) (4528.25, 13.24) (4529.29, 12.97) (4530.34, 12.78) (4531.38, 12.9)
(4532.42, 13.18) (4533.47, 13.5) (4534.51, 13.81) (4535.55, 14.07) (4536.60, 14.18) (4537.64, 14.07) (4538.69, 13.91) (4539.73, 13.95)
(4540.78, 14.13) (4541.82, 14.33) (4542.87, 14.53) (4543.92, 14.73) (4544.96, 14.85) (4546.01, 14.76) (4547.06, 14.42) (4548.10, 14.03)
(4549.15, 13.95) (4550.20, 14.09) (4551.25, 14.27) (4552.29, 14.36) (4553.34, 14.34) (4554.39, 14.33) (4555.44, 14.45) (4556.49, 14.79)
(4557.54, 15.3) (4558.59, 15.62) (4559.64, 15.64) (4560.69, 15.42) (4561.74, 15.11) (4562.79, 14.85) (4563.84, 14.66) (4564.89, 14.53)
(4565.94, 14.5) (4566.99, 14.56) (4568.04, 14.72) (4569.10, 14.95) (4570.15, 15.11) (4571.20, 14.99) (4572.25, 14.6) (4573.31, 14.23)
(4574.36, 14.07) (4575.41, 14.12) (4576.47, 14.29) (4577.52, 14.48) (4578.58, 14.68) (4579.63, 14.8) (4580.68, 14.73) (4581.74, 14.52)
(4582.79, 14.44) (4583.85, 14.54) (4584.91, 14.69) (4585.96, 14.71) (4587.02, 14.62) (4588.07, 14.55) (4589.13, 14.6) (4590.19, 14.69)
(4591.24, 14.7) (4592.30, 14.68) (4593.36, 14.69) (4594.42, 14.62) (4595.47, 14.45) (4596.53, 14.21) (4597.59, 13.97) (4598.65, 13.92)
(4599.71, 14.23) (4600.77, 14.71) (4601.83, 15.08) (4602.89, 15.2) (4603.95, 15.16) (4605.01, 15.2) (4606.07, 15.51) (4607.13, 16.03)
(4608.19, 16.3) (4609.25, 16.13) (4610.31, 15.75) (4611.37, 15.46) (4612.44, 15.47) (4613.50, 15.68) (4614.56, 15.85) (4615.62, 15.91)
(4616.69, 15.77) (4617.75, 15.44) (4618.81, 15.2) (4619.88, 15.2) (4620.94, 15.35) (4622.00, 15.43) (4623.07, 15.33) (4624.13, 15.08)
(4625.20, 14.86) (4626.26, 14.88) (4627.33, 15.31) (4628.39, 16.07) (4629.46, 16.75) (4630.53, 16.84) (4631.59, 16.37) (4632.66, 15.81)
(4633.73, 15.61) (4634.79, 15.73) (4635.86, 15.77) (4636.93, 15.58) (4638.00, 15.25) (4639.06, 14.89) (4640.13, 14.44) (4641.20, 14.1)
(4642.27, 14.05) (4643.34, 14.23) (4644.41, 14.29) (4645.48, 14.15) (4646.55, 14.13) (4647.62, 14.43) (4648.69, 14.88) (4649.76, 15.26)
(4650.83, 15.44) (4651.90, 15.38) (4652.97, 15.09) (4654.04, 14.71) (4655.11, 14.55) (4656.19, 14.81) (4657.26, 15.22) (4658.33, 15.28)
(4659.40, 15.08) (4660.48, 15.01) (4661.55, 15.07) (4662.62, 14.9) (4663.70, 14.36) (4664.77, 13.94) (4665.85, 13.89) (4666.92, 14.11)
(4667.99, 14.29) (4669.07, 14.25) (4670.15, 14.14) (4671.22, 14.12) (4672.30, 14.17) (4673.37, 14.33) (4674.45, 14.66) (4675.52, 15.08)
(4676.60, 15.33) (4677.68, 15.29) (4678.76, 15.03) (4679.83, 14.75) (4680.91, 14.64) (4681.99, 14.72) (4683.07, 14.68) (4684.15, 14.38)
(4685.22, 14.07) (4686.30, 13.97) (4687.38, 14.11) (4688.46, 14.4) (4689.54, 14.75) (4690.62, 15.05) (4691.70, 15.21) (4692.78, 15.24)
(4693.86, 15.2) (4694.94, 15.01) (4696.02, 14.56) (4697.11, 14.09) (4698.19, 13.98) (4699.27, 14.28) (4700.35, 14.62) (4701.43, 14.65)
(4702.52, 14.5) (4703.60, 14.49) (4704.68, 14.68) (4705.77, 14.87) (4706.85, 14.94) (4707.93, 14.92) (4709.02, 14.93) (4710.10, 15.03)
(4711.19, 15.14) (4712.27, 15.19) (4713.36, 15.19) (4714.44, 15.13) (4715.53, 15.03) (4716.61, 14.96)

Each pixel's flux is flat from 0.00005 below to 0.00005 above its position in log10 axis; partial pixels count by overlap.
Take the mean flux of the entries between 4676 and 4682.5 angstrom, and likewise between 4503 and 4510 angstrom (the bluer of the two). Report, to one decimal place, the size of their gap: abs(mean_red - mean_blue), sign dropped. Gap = 0.1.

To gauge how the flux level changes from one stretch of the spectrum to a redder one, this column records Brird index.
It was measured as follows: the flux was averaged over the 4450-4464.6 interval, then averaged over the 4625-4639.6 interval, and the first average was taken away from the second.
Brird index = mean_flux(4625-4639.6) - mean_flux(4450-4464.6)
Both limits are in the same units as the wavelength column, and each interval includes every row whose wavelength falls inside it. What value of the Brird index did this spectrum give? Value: 3.0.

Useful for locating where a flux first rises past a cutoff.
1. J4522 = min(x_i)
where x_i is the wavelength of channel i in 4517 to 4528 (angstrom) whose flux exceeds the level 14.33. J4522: 4517.84 angstrom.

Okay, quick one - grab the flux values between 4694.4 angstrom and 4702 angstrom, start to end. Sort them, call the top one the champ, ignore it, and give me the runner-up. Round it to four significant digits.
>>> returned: 14.65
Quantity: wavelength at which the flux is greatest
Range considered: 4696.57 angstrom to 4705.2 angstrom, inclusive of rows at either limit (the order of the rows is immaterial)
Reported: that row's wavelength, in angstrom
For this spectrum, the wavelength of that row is 4704.68 angstrom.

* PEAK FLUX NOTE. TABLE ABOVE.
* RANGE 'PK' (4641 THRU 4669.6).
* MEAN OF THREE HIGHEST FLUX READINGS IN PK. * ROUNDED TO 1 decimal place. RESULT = 15.4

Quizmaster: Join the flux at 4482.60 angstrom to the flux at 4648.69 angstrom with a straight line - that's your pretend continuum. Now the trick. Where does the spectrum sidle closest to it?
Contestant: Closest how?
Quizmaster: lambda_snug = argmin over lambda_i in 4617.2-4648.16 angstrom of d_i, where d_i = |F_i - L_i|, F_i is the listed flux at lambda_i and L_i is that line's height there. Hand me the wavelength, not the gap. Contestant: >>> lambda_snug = 4639.06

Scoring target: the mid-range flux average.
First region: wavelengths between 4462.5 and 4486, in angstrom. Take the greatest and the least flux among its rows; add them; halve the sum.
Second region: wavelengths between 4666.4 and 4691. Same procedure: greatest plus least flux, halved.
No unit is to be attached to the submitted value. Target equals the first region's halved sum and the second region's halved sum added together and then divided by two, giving 14.1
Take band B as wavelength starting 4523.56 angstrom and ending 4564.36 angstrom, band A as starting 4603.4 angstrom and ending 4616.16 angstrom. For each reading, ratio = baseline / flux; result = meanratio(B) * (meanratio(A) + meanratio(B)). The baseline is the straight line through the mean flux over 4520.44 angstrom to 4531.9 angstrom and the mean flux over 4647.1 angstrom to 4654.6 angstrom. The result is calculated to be 1.83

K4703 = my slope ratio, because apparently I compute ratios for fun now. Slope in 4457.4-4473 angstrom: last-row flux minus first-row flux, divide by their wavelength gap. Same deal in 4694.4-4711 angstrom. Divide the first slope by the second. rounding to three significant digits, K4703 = 40.6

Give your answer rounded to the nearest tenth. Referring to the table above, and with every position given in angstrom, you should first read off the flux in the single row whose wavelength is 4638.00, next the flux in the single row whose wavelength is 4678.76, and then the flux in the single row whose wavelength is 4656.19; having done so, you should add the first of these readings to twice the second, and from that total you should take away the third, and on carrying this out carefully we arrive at 30.5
